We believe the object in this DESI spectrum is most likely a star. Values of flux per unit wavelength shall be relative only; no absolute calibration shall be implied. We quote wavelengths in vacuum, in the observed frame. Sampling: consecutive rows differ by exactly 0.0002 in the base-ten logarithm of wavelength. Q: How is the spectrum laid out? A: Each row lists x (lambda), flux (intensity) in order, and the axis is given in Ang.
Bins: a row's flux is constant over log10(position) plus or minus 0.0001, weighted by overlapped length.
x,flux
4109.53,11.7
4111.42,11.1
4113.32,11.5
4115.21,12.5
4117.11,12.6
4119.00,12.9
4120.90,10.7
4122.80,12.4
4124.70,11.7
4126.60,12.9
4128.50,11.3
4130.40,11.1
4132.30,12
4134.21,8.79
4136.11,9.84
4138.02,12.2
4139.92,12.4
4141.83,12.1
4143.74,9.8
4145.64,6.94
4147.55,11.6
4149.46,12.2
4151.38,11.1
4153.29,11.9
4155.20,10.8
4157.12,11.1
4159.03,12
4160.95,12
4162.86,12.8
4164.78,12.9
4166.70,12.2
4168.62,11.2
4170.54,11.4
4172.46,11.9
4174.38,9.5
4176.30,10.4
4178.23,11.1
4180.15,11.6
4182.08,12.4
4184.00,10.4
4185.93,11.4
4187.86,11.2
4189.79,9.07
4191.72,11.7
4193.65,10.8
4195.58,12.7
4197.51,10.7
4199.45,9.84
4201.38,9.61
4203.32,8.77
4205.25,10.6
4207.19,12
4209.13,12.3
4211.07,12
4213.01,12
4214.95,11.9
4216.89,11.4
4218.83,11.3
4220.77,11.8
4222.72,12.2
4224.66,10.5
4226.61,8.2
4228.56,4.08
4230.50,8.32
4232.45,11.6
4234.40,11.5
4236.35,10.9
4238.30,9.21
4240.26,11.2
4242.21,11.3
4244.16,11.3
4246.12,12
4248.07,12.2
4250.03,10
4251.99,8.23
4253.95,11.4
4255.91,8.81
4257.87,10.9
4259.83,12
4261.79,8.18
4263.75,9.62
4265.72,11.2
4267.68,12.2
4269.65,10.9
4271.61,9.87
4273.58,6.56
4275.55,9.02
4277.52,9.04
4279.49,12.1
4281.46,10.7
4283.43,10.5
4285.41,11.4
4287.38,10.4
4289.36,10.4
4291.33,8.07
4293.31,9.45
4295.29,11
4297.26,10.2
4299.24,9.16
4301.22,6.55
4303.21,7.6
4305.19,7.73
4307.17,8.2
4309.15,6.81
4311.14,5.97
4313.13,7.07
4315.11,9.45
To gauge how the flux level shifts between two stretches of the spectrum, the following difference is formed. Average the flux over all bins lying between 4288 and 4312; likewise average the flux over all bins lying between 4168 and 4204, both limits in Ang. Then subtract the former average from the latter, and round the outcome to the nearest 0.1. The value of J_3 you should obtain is 2.4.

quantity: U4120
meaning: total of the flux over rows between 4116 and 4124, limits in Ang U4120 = 48.6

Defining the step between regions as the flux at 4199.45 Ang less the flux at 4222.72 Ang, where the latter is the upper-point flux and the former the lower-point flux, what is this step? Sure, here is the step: -2.4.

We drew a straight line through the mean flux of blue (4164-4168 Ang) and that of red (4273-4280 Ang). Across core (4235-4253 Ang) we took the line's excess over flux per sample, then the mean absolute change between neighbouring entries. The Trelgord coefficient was 1.1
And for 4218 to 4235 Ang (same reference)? 2.1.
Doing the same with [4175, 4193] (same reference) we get 1.3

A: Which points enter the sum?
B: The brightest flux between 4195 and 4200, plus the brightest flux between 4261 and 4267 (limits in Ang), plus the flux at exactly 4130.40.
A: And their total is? 35.0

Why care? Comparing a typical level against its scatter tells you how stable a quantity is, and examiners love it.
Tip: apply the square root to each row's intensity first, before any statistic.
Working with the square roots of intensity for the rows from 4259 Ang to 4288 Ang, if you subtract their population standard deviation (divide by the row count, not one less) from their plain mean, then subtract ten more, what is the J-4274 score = -7.06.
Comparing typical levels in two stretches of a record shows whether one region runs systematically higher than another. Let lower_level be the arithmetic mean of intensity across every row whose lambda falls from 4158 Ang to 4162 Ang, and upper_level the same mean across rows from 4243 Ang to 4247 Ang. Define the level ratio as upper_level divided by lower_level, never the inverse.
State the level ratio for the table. 0.97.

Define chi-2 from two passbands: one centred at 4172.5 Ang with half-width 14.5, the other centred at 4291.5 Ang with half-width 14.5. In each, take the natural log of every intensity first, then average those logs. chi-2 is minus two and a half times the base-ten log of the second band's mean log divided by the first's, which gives 0.089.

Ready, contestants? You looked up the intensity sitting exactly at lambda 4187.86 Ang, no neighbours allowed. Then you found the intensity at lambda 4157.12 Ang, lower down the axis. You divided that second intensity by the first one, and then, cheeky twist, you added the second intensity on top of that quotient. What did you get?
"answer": 12.1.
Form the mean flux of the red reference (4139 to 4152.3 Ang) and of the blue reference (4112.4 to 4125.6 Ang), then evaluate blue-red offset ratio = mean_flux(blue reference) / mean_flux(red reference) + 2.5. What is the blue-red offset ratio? 3.61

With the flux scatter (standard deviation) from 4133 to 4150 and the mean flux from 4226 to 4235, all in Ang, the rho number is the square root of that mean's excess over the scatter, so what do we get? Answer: 2.6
